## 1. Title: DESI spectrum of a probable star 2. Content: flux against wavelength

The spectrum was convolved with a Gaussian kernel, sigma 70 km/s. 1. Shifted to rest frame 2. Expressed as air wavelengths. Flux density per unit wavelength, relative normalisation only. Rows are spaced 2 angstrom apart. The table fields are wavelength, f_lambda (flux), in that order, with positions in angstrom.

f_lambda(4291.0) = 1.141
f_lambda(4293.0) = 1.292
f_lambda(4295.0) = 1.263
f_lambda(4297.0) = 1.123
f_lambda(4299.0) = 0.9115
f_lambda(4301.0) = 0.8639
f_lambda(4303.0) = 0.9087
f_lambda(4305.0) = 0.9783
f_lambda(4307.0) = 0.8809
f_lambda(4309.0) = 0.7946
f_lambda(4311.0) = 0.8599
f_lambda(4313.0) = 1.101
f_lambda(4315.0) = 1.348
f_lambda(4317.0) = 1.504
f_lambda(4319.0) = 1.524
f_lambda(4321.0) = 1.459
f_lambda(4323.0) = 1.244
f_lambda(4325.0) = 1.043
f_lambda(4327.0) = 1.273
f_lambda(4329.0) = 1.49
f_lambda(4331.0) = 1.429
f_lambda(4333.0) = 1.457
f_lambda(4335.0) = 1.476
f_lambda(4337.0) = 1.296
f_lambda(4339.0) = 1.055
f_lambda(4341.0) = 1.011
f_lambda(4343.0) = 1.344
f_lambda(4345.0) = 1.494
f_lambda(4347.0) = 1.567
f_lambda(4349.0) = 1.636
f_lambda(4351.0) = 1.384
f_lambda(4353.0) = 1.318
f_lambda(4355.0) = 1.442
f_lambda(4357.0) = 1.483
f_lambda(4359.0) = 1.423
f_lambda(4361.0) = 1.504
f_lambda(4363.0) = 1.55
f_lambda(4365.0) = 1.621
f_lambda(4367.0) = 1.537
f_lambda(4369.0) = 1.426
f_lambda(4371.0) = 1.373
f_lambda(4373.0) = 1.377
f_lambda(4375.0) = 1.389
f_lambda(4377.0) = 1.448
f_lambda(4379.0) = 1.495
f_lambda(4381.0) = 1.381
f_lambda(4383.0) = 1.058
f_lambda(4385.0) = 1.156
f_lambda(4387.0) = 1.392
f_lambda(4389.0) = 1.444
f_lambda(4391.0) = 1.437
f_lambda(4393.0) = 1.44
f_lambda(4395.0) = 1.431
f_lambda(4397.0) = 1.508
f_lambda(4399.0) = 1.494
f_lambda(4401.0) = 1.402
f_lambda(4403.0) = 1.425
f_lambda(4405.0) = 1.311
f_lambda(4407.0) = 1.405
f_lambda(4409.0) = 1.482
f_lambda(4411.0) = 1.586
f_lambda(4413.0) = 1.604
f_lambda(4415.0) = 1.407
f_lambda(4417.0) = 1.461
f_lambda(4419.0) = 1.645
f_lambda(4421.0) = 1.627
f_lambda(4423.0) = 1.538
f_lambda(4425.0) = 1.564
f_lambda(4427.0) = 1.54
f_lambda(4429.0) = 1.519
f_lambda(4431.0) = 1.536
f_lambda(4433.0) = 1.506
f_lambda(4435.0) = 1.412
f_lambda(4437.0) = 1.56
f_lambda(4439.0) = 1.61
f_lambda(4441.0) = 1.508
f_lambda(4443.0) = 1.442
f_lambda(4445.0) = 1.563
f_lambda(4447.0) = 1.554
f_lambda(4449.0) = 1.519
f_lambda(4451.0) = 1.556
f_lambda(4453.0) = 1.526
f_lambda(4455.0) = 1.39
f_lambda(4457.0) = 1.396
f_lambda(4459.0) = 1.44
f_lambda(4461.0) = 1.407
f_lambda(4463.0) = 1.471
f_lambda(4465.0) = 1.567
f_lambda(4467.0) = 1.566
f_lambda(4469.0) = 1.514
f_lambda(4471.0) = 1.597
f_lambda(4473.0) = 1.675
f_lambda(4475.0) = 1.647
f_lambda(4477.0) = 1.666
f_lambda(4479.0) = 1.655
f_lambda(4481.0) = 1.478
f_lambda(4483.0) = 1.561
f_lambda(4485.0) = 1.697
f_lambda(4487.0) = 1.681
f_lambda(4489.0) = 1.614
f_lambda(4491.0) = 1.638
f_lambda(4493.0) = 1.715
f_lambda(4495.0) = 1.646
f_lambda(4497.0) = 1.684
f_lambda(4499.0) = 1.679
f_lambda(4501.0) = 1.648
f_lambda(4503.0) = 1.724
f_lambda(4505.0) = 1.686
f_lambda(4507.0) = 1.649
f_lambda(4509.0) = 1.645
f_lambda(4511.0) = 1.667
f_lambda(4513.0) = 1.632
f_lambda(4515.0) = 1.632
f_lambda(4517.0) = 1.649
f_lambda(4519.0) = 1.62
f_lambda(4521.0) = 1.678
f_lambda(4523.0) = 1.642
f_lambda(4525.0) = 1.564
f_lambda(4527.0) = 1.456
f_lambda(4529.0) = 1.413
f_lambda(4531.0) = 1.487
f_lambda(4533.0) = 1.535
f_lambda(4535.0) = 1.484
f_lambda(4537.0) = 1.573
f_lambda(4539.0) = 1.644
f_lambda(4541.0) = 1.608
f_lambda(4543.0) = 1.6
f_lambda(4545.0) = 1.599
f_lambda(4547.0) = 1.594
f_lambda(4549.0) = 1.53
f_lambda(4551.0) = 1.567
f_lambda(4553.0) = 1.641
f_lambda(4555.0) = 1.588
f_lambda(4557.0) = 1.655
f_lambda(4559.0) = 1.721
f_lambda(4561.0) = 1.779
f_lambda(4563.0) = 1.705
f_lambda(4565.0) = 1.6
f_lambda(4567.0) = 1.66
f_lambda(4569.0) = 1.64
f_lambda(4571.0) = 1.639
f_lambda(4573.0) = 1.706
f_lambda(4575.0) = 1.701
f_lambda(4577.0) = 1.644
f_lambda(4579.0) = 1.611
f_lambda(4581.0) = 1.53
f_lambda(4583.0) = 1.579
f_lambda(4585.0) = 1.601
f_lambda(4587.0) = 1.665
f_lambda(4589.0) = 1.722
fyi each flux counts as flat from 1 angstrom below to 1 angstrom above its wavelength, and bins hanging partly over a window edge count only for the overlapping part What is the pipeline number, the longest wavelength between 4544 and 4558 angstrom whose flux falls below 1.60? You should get 4555.0 angstrom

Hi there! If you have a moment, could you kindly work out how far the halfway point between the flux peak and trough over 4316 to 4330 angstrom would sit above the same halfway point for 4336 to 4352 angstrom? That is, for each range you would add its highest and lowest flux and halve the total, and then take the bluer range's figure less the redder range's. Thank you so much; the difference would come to 0.0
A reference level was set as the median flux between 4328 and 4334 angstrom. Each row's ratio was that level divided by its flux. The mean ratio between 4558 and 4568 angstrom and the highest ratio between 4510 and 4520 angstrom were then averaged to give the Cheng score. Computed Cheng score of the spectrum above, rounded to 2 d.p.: 0.88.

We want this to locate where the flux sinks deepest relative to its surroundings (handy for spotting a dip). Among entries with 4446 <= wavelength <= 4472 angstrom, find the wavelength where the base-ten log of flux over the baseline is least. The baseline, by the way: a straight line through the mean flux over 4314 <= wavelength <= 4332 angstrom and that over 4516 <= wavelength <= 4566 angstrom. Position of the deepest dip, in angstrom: 4455.0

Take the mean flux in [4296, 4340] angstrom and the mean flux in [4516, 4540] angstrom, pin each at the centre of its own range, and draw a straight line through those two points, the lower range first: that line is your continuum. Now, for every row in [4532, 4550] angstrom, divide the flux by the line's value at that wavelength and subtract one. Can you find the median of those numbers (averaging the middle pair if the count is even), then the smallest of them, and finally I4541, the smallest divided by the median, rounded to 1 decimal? 38.2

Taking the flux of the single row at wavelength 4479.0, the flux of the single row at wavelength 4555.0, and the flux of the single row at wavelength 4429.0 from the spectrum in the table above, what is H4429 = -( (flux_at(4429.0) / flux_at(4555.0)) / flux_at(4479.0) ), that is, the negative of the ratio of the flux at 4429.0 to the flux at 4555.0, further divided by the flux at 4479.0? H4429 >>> -0.58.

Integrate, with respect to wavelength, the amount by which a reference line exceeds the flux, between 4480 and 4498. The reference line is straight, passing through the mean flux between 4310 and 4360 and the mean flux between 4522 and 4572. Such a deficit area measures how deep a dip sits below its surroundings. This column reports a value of -1.9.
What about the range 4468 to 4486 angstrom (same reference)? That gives -1.7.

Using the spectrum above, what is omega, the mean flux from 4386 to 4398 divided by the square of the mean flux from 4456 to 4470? 0.66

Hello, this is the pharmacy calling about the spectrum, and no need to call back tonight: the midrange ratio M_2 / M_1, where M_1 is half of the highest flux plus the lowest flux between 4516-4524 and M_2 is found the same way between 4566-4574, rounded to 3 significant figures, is 1.01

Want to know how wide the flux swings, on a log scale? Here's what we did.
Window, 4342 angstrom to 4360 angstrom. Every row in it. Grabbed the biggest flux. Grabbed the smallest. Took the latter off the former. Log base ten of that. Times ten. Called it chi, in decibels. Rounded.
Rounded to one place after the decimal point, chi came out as -5.0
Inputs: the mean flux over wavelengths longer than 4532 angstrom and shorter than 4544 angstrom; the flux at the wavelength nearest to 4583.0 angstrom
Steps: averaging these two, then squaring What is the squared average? 2.5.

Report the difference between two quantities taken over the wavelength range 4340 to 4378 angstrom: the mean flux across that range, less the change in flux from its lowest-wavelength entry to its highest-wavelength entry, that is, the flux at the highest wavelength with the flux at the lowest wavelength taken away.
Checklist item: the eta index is 1.00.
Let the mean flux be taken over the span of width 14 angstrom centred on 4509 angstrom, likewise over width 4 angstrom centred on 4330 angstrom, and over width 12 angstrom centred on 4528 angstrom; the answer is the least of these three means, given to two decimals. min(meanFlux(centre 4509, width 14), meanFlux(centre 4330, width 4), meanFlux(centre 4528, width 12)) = 1.46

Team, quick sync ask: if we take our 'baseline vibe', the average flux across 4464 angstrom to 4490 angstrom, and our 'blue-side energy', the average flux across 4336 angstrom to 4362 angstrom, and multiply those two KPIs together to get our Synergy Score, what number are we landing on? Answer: 2.22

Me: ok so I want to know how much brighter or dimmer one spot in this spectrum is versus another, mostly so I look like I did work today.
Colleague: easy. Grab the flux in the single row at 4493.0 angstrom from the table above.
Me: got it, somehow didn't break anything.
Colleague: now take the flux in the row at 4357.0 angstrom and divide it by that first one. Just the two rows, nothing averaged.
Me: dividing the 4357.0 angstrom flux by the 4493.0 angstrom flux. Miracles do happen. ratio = 0.86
